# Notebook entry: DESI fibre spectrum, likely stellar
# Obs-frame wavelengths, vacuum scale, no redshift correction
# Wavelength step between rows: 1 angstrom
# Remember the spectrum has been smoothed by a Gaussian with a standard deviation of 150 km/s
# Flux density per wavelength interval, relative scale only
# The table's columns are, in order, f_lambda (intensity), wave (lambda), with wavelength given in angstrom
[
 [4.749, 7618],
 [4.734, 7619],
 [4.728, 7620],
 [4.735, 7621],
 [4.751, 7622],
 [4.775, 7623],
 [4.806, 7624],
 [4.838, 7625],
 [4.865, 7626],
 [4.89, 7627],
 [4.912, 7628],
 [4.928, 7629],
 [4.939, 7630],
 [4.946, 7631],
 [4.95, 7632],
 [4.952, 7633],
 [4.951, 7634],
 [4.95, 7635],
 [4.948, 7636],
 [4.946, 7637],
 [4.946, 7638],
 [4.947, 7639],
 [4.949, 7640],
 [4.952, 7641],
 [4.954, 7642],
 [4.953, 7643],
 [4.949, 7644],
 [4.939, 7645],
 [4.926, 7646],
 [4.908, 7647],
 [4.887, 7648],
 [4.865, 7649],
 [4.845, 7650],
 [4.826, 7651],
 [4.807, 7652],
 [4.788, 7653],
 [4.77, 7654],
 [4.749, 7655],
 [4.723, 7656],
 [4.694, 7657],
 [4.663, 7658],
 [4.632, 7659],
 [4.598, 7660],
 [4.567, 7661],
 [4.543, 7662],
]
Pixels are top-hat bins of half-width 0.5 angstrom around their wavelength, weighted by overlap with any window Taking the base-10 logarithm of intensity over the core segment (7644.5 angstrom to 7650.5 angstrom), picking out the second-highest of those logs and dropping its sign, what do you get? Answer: 0.6925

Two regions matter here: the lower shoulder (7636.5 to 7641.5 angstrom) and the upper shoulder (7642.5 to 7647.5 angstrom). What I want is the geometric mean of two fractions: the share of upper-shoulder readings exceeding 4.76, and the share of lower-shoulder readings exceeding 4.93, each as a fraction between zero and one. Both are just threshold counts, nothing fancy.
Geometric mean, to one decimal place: 1.0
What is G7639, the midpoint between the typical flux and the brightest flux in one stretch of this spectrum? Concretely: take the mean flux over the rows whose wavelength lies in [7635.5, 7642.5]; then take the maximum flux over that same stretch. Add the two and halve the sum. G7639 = 4.95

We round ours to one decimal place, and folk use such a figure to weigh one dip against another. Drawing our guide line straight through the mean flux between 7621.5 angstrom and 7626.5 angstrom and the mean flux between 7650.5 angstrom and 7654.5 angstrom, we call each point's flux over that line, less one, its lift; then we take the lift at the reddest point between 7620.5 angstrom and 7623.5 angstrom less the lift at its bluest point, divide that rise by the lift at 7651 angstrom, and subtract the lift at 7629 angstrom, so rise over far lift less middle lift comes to 1.4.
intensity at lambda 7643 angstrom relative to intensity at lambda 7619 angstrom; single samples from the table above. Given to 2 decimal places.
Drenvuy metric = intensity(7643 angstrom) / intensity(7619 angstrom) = 1.05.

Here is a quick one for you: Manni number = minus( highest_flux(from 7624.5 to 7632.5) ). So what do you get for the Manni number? -4.95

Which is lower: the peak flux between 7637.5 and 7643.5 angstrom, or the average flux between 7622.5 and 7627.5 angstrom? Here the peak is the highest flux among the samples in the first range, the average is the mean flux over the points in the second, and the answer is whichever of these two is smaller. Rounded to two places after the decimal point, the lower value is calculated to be 4.83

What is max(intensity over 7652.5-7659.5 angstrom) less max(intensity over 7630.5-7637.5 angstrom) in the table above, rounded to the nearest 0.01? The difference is -0.16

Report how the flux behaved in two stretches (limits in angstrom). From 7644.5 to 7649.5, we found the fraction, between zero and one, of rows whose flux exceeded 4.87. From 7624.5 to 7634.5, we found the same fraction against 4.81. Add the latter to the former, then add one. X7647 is 2.80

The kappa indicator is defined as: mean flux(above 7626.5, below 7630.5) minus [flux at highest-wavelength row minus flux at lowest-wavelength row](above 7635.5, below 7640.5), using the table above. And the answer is 4.92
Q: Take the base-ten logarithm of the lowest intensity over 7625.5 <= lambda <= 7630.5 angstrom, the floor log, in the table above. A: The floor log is 0.687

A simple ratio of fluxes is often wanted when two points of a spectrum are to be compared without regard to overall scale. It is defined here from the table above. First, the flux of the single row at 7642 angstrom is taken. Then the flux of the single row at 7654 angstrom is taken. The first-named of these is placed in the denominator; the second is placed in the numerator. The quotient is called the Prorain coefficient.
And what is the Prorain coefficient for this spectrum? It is 0.96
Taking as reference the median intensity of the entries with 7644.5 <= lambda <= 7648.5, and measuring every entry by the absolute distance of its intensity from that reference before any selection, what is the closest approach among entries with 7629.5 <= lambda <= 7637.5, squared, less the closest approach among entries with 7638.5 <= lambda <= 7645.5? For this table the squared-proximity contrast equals -0.022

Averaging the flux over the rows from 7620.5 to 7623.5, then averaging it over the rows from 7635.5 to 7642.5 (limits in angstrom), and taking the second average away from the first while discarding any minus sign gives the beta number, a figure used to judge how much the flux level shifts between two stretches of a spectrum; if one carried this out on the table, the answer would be 0.20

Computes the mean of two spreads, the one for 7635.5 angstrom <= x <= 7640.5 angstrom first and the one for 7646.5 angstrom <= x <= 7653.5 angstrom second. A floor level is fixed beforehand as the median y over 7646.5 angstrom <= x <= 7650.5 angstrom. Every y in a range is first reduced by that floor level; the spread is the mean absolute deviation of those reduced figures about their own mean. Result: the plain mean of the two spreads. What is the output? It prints 0.018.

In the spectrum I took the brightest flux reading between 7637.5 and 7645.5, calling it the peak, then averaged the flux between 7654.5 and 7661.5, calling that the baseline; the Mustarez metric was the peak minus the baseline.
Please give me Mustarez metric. 0.29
